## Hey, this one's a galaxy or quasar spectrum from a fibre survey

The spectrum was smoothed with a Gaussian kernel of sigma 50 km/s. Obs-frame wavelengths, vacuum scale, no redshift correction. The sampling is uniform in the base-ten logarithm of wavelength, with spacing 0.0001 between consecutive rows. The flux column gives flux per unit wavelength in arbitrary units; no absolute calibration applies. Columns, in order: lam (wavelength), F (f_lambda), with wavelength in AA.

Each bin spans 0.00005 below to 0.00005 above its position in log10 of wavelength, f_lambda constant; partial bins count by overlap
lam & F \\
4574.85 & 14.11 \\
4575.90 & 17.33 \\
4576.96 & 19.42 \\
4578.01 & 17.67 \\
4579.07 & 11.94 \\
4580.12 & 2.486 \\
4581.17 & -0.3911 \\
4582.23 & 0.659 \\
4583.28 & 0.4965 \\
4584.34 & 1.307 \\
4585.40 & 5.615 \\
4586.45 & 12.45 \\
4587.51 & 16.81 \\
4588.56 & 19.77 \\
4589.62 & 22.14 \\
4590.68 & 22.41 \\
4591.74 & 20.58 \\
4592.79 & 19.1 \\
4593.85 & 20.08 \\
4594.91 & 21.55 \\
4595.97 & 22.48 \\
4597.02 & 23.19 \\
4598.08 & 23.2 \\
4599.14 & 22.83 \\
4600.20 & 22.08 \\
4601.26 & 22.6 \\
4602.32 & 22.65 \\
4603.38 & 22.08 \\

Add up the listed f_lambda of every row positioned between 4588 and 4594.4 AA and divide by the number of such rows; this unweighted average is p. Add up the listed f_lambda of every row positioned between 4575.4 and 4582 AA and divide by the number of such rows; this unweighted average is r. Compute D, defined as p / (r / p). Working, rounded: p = 21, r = 11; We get 37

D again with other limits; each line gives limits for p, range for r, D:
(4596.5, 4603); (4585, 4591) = 31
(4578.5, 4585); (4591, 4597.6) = 0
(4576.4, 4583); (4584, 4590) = 6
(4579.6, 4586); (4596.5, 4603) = 0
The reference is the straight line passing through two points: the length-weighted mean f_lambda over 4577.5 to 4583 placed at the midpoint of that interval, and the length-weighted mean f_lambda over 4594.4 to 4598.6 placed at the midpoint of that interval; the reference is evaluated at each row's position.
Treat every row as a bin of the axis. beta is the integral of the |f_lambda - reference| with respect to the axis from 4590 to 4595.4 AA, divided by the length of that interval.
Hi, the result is 2.0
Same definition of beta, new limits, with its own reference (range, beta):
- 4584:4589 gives 4.5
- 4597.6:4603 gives 3.8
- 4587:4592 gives 4.8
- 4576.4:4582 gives 9.6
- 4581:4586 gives 7.6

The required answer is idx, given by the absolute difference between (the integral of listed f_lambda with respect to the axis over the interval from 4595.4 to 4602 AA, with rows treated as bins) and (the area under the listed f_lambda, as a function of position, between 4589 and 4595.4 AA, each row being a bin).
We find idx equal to 16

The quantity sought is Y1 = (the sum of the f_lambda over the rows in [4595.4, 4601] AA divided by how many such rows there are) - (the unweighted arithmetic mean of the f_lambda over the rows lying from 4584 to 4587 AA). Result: 16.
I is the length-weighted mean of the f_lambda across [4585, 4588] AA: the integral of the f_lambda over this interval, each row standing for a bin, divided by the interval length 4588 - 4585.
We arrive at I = 12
